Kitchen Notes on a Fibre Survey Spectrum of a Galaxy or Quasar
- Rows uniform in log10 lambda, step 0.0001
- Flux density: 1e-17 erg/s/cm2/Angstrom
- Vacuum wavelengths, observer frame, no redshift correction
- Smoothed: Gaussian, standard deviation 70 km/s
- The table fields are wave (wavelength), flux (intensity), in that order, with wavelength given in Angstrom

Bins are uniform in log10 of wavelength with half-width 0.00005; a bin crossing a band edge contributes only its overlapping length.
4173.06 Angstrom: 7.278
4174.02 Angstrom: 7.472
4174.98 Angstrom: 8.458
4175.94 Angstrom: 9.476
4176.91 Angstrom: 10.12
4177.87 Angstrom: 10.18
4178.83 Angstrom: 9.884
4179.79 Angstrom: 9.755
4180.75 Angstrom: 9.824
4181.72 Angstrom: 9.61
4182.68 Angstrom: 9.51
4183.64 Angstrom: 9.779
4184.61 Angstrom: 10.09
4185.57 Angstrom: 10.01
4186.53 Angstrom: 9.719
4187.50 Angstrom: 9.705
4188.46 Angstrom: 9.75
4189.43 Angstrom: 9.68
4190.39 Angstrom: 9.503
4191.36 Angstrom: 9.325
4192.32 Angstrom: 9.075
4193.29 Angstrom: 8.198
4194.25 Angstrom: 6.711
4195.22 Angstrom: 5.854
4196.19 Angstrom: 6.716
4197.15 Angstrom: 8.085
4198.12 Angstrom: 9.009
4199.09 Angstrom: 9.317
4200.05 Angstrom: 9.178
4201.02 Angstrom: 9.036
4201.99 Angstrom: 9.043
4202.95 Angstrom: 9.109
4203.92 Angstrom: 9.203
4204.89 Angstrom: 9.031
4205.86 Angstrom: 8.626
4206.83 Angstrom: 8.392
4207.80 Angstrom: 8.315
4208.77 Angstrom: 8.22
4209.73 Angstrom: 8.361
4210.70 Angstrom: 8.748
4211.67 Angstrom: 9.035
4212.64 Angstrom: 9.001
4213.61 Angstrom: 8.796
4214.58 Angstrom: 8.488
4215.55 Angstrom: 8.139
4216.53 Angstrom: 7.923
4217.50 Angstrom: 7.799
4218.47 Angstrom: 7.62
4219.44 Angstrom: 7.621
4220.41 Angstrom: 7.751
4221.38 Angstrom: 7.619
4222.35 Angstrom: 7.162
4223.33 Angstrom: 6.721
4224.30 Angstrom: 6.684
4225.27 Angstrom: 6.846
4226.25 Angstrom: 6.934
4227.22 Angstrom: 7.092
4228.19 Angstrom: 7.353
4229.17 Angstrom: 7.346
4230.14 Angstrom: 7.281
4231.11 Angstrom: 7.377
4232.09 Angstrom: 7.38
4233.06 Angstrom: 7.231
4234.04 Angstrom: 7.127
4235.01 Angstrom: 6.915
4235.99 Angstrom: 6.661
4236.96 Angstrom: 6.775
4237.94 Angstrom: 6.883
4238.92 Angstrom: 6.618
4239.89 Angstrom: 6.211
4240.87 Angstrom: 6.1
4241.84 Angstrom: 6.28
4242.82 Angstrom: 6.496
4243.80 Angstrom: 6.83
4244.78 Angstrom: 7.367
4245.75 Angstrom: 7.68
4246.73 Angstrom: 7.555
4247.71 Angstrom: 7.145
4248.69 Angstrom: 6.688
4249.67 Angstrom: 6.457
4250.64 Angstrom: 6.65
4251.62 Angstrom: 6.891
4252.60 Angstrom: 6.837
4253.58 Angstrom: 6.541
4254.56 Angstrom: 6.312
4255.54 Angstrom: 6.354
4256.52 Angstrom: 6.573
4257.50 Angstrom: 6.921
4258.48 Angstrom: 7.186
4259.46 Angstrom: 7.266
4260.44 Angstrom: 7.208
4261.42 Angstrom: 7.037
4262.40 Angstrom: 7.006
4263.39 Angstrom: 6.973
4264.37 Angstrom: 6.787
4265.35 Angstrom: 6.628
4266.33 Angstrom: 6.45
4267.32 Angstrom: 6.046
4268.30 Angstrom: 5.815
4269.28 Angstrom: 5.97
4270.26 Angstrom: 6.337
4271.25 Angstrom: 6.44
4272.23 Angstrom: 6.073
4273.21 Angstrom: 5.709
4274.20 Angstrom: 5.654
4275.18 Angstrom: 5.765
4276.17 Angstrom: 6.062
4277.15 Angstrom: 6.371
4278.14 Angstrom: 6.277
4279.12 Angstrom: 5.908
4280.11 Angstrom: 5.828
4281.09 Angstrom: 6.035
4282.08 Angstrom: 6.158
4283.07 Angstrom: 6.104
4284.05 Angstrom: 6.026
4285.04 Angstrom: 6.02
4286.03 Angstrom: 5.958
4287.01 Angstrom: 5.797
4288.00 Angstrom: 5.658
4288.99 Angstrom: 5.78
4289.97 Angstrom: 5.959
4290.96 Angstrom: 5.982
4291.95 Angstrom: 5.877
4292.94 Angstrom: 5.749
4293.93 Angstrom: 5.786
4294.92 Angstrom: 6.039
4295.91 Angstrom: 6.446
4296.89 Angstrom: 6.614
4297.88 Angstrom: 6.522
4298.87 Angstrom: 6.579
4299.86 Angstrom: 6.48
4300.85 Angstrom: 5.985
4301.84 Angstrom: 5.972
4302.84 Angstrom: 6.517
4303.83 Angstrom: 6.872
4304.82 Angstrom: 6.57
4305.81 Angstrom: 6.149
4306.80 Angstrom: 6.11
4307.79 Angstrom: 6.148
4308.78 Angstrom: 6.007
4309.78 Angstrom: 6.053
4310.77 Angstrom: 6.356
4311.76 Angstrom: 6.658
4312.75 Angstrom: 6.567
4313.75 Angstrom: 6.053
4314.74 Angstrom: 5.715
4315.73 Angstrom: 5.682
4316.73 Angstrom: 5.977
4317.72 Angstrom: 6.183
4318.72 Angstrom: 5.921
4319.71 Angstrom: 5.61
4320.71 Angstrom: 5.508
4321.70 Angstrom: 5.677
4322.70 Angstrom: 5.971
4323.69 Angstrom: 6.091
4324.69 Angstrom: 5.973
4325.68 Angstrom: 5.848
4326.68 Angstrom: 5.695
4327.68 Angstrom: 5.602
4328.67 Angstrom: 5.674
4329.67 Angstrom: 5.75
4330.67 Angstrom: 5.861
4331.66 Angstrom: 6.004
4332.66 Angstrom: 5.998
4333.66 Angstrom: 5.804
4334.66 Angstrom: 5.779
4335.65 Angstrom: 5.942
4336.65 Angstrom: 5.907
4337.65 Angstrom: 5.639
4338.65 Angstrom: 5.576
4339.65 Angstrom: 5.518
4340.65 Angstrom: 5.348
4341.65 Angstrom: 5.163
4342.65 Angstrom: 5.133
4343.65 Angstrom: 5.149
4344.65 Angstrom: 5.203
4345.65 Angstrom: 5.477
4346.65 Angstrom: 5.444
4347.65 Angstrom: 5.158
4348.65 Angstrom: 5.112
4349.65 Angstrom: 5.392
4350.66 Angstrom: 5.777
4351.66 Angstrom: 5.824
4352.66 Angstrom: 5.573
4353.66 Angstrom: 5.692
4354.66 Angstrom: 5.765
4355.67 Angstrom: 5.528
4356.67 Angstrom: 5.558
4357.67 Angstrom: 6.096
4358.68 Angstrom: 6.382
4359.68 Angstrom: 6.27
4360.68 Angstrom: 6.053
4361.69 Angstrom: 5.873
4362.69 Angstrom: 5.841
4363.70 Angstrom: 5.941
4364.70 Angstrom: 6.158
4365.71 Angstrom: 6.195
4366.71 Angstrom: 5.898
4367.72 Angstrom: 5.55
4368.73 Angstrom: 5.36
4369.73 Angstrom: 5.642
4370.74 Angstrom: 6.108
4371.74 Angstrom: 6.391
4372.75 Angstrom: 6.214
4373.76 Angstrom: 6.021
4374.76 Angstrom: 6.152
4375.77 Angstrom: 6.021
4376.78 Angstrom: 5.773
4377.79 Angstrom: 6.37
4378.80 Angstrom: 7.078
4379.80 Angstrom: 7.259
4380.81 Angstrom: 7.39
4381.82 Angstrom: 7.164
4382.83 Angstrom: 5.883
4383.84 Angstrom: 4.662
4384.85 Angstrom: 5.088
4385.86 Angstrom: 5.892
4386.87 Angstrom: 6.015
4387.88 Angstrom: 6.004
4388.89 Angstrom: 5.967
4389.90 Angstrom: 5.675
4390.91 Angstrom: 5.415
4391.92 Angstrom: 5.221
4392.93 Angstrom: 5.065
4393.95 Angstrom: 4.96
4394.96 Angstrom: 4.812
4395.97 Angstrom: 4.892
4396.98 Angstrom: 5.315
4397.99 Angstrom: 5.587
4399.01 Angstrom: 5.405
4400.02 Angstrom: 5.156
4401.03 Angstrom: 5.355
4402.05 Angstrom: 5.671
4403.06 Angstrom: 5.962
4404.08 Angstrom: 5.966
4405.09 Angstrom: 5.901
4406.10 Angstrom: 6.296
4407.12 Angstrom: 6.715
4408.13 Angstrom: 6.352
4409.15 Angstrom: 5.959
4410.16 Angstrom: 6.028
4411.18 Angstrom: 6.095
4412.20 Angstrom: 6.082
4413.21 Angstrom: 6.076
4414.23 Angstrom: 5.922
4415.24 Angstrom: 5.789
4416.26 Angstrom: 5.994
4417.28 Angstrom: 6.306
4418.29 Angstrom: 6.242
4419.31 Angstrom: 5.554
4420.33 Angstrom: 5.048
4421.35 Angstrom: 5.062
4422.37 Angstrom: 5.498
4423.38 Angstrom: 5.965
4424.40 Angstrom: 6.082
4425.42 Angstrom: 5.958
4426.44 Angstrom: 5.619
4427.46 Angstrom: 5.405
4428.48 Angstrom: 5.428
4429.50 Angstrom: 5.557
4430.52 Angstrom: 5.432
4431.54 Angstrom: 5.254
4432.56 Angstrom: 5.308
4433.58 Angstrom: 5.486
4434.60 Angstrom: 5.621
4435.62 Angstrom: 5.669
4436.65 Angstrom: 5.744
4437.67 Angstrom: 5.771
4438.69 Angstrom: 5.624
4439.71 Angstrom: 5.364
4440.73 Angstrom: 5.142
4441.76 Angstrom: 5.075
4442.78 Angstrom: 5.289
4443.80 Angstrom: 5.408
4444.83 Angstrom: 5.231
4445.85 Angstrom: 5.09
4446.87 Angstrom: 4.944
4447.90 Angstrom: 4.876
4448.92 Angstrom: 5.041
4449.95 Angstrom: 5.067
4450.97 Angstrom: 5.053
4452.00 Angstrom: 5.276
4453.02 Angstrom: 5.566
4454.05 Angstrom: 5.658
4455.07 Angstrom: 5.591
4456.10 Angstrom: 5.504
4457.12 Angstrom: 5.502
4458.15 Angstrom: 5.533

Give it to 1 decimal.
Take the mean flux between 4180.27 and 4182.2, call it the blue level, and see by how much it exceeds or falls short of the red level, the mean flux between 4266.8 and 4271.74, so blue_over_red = 3.6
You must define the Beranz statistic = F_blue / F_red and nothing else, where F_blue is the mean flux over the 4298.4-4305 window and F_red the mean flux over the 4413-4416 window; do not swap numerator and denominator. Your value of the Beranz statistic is 1.1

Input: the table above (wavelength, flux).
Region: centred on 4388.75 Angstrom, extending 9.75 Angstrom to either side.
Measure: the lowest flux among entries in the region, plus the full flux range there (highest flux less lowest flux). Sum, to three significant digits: 7.39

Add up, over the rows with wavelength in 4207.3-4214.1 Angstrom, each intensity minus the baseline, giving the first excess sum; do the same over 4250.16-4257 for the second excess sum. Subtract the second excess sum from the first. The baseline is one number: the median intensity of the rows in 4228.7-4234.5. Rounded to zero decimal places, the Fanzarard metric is 14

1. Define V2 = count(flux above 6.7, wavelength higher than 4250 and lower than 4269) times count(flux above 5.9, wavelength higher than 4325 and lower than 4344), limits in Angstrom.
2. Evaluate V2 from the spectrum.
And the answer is 40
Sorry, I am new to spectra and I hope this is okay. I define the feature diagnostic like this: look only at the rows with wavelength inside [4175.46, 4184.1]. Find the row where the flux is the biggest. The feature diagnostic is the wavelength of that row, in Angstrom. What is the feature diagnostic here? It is 4177.87 Angstrom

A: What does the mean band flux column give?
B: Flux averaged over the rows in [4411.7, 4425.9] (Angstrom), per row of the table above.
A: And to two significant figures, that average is 5.8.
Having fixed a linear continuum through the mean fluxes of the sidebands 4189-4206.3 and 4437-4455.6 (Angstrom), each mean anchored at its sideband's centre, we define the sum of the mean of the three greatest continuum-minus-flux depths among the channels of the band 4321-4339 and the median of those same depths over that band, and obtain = 2.2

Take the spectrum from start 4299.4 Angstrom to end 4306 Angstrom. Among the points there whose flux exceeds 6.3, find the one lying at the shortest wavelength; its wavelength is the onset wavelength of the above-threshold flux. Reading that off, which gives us 4299.86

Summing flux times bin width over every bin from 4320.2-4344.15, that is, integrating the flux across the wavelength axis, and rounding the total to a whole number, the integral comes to 136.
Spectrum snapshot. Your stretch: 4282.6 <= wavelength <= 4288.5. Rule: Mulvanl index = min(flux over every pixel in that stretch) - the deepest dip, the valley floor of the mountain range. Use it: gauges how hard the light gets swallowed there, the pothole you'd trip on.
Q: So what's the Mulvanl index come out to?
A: 5.658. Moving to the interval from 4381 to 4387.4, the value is 4.662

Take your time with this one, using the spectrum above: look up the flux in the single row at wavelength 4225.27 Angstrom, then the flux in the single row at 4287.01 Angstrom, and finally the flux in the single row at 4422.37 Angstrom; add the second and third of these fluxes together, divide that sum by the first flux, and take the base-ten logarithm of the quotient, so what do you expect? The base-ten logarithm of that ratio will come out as 0.22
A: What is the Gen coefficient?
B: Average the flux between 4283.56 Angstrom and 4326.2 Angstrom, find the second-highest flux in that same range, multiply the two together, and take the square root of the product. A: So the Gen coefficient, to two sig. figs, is 6.4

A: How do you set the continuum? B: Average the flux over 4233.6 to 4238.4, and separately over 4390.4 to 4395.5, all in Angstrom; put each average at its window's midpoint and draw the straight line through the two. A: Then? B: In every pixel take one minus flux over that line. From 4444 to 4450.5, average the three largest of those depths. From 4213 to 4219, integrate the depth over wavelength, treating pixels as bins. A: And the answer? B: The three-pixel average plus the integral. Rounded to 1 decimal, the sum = -1.0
